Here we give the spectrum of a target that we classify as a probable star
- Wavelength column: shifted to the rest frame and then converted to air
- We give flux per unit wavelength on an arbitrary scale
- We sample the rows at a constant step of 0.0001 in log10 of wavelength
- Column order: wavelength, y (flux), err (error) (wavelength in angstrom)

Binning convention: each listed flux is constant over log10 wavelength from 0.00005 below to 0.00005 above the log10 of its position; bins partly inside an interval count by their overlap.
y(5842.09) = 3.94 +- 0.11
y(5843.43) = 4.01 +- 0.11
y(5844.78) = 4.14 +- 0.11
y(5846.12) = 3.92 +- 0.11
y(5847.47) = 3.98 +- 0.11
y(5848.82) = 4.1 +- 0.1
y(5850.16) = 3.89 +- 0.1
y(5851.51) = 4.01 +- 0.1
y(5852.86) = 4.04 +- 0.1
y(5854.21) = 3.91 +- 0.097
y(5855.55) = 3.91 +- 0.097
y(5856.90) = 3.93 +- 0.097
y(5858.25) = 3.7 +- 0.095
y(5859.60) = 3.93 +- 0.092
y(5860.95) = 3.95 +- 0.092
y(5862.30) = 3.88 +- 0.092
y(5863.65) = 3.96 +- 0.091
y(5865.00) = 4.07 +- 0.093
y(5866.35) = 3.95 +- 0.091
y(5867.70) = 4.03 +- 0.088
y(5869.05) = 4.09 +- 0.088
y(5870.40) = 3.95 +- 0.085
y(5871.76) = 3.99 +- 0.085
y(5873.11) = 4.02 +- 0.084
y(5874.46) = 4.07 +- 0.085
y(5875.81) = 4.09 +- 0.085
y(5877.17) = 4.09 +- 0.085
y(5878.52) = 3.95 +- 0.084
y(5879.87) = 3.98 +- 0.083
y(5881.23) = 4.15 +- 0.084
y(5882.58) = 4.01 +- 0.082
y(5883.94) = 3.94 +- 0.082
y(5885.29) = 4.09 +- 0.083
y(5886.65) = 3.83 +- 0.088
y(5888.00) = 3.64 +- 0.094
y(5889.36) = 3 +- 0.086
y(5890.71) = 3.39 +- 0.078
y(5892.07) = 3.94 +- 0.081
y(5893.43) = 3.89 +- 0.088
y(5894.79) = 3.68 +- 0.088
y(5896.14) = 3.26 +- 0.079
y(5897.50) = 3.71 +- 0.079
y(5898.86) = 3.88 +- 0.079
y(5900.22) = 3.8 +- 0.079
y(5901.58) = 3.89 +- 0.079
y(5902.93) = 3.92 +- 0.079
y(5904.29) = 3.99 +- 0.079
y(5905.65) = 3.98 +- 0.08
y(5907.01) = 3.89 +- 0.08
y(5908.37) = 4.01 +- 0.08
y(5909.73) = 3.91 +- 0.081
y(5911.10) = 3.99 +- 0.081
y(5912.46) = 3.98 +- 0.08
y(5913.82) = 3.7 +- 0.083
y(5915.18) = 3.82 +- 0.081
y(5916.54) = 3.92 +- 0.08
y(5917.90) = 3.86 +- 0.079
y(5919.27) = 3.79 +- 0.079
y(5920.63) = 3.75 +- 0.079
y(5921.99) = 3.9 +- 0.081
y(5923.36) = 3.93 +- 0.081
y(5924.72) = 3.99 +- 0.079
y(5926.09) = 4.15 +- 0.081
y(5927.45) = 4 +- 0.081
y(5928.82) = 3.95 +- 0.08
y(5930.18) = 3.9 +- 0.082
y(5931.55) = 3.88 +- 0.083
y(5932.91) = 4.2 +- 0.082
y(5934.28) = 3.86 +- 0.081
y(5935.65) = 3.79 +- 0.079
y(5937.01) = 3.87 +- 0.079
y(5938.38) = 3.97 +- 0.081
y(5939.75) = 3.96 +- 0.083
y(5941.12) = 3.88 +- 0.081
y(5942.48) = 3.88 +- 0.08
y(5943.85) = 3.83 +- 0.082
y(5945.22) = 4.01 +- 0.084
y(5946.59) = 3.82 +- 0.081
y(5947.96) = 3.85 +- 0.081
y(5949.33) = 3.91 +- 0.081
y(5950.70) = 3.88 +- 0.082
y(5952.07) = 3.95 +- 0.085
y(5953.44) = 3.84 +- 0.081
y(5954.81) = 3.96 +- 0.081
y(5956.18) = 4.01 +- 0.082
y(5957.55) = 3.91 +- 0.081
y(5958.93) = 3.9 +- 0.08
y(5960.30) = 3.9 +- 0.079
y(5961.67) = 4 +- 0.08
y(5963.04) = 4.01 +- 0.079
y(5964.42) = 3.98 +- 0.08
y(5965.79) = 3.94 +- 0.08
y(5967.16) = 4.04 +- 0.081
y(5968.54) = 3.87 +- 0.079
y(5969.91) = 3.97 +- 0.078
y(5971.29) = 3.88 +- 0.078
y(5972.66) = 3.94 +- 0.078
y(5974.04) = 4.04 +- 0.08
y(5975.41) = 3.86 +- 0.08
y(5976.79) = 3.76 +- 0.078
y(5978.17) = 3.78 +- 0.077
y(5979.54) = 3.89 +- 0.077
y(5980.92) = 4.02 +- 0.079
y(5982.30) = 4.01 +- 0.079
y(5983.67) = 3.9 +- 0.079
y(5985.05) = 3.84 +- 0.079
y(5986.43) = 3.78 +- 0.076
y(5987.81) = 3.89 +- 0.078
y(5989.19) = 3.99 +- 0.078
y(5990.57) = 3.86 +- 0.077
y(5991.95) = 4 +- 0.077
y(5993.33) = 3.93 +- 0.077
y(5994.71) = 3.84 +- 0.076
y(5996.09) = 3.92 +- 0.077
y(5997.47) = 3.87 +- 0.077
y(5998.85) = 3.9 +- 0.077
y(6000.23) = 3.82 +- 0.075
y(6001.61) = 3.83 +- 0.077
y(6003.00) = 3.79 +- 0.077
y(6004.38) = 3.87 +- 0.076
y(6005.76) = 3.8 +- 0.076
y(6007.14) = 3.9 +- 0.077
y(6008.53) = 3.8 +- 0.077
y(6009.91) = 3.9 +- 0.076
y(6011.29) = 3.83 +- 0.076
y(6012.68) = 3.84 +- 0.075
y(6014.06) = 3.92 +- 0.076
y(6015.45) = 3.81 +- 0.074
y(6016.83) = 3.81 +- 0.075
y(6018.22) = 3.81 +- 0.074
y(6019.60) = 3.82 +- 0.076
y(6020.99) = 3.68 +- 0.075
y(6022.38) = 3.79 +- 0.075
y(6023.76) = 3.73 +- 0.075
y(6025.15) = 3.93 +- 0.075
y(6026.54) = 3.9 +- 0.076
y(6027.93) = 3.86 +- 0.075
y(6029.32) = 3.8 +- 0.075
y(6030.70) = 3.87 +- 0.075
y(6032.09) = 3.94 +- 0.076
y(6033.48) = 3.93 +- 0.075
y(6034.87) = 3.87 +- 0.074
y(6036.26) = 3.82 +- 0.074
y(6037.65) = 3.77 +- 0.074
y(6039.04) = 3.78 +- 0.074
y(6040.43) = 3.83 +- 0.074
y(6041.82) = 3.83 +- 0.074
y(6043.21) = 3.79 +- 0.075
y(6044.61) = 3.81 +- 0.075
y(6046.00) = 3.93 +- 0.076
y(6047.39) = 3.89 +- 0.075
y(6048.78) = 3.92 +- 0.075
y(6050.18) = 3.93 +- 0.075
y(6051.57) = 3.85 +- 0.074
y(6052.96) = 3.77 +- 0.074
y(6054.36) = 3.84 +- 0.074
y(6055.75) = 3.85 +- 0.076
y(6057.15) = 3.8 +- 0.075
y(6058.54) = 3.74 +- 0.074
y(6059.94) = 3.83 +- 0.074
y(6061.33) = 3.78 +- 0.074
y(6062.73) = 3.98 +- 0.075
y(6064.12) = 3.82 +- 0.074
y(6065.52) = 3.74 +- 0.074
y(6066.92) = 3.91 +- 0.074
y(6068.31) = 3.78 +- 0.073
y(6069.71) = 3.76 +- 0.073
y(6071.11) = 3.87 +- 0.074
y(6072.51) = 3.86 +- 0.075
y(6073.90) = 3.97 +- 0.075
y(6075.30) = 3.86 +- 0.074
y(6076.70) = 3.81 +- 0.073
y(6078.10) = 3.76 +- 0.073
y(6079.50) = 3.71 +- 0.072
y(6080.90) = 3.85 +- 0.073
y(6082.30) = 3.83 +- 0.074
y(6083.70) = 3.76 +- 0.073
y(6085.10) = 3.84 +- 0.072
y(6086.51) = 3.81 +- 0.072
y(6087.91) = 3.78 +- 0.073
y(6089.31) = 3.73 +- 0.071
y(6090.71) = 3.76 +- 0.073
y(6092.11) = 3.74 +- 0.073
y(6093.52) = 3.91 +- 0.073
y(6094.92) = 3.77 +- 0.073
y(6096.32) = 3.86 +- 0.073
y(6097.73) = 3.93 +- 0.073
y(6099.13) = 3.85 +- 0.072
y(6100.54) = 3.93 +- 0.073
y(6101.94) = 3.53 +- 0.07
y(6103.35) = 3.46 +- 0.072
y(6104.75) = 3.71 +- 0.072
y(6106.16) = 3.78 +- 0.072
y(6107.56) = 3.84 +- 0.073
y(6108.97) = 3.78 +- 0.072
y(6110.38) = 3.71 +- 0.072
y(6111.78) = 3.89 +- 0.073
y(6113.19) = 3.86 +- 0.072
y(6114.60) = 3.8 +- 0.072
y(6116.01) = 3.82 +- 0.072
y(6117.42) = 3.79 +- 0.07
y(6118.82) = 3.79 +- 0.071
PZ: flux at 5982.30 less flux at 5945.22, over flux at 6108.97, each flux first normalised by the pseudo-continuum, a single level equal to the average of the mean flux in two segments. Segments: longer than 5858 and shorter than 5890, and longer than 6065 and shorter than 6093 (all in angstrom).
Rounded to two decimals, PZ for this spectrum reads 0.00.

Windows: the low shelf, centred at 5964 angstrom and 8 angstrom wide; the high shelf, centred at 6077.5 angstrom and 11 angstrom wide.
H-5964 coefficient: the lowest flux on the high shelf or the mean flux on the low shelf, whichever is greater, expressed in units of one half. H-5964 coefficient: 7.96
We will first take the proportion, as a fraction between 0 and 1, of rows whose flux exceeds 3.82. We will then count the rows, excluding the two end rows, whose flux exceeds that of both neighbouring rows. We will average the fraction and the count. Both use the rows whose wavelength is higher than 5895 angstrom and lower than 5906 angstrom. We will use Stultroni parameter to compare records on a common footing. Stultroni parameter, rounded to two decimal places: 1.31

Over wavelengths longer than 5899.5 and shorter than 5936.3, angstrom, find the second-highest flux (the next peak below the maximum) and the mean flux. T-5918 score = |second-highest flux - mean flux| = 0.23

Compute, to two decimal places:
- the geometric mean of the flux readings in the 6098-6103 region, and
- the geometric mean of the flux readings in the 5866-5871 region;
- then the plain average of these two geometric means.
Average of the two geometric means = 3.89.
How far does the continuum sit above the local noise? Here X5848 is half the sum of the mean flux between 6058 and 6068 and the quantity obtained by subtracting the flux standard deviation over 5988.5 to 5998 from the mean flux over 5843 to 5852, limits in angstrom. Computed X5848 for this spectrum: 3.89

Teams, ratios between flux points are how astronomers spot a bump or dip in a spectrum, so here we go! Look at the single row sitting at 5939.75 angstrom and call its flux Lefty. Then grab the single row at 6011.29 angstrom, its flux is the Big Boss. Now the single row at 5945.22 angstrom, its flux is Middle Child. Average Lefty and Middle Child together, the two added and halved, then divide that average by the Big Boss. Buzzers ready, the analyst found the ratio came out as 1.04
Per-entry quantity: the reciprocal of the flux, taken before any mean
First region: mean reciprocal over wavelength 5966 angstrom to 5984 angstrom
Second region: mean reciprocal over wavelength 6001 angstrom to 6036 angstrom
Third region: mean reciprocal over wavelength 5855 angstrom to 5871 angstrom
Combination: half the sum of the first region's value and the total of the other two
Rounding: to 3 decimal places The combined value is 0.385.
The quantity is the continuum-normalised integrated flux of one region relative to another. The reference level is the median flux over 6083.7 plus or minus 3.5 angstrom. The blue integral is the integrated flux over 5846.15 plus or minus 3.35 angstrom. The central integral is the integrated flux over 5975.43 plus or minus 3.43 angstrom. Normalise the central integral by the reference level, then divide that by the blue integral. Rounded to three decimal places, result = 0.257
